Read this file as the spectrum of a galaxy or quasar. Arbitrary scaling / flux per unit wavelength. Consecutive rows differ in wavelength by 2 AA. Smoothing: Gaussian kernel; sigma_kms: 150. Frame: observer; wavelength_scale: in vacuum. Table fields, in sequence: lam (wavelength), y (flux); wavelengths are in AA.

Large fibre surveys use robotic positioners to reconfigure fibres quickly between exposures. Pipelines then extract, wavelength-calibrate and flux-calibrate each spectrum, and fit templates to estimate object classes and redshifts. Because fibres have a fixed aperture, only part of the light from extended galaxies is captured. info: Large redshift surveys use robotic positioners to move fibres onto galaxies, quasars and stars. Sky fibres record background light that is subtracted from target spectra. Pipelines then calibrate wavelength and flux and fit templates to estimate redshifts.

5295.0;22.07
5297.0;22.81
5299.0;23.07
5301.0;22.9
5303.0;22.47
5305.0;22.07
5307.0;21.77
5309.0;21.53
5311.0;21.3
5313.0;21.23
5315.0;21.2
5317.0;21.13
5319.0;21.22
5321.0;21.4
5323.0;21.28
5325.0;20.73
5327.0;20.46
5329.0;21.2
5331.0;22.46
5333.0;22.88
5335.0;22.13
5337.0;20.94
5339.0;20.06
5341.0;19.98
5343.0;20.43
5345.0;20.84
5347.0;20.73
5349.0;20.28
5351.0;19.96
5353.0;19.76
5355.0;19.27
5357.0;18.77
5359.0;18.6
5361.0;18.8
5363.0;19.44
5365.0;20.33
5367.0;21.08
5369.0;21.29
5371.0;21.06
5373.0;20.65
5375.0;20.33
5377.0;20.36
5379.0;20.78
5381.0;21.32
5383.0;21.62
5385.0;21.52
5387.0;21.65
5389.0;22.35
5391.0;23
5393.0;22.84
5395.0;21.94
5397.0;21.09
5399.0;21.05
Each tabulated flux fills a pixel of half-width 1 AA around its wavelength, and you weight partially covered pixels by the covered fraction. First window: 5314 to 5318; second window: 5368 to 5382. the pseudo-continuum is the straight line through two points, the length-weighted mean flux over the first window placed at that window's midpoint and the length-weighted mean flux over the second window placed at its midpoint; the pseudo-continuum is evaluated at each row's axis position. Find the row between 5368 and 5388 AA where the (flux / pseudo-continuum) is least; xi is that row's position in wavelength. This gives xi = 5375.0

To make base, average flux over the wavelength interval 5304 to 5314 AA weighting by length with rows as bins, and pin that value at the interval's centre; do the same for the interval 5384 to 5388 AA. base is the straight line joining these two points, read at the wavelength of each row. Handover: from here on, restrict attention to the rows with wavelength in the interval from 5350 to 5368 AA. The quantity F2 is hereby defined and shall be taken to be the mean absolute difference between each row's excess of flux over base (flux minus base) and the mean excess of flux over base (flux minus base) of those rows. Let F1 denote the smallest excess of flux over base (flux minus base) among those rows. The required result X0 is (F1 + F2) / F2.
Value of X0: -4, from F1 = -3.0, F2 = 0.65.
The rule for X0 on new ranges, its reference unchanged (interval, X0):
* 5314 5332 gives -2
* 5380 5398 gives 0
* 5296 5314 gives 0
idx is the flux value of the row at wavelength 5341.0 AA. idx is 19.98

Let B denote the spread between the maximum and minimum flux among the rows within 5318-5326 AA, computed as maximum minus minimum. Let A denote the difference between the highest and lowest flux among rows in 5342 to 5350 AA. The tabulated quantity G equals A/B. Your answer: 0.8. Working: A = 0.56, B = 0.67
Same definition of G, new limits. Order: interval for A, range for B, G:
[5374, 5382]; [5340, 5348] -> 1.2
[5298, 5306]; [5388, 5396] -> 0.9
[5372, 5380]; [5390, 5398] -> 0.2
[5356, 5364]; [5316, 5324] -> 3.1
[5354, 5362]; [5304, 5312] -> 0.9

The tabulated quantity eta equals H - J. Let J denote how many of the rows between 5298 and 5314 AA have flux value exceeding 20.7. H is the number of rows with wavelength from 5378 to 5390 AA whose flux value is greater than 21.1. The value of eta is -3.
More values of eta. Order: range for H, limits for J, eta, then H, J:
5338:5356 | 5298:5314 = -8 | 0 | 8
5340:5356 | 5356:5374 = -3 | 0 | 3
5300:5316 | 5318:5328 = 4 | 8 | 4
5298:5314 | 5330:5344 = 4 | 8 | 4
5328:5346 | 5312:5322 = -1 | 4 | 5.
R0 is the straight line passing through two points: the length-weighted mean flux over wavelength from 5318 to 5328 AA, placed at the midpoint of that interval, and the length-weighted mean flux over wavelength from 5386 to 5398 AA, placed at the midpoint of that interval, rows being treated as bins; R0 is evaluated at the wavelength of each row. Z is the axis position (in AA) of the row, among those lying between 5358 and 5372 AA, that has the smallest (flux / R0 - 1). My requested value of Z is 5359.0 AA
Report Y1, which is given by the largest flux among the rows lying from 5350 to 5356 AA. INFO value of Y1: 19.96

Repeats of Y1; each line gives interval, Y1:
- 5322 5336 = 22.88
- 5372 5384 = 21.62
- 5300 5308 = 22.9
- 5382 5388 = 21.65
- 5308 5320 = 21.53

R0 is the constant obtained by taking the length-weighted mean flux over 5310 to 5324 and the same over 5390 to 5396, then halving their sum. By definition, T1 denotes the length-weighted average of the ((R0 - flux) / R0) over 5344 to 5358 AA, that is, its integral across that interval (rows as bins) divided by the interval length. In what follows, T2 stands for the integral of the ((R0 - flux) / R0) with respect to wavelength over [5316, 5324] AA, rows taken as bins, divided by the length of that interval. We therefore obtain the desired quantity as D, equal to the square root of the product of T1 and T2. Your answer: 0.052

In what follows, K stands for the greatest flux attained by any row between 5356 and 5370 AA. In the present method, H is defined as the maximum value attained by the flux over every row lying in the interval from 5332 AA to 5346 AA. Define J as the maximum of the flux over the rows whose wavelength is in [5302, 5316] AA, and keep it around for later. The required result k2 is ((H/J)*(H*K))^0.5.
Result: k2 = 22.3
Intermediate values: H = 22.88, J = 22.47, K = 21.29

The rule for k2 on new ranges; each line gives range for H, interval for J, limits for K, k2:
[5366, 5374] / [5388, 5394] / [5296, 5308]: 21.3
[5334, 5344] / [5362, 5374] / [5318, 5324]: 22.2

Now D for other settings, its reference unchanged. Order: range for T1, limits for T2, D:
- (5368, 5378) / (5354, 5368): 0.078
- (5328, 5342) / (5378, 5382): 0.031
